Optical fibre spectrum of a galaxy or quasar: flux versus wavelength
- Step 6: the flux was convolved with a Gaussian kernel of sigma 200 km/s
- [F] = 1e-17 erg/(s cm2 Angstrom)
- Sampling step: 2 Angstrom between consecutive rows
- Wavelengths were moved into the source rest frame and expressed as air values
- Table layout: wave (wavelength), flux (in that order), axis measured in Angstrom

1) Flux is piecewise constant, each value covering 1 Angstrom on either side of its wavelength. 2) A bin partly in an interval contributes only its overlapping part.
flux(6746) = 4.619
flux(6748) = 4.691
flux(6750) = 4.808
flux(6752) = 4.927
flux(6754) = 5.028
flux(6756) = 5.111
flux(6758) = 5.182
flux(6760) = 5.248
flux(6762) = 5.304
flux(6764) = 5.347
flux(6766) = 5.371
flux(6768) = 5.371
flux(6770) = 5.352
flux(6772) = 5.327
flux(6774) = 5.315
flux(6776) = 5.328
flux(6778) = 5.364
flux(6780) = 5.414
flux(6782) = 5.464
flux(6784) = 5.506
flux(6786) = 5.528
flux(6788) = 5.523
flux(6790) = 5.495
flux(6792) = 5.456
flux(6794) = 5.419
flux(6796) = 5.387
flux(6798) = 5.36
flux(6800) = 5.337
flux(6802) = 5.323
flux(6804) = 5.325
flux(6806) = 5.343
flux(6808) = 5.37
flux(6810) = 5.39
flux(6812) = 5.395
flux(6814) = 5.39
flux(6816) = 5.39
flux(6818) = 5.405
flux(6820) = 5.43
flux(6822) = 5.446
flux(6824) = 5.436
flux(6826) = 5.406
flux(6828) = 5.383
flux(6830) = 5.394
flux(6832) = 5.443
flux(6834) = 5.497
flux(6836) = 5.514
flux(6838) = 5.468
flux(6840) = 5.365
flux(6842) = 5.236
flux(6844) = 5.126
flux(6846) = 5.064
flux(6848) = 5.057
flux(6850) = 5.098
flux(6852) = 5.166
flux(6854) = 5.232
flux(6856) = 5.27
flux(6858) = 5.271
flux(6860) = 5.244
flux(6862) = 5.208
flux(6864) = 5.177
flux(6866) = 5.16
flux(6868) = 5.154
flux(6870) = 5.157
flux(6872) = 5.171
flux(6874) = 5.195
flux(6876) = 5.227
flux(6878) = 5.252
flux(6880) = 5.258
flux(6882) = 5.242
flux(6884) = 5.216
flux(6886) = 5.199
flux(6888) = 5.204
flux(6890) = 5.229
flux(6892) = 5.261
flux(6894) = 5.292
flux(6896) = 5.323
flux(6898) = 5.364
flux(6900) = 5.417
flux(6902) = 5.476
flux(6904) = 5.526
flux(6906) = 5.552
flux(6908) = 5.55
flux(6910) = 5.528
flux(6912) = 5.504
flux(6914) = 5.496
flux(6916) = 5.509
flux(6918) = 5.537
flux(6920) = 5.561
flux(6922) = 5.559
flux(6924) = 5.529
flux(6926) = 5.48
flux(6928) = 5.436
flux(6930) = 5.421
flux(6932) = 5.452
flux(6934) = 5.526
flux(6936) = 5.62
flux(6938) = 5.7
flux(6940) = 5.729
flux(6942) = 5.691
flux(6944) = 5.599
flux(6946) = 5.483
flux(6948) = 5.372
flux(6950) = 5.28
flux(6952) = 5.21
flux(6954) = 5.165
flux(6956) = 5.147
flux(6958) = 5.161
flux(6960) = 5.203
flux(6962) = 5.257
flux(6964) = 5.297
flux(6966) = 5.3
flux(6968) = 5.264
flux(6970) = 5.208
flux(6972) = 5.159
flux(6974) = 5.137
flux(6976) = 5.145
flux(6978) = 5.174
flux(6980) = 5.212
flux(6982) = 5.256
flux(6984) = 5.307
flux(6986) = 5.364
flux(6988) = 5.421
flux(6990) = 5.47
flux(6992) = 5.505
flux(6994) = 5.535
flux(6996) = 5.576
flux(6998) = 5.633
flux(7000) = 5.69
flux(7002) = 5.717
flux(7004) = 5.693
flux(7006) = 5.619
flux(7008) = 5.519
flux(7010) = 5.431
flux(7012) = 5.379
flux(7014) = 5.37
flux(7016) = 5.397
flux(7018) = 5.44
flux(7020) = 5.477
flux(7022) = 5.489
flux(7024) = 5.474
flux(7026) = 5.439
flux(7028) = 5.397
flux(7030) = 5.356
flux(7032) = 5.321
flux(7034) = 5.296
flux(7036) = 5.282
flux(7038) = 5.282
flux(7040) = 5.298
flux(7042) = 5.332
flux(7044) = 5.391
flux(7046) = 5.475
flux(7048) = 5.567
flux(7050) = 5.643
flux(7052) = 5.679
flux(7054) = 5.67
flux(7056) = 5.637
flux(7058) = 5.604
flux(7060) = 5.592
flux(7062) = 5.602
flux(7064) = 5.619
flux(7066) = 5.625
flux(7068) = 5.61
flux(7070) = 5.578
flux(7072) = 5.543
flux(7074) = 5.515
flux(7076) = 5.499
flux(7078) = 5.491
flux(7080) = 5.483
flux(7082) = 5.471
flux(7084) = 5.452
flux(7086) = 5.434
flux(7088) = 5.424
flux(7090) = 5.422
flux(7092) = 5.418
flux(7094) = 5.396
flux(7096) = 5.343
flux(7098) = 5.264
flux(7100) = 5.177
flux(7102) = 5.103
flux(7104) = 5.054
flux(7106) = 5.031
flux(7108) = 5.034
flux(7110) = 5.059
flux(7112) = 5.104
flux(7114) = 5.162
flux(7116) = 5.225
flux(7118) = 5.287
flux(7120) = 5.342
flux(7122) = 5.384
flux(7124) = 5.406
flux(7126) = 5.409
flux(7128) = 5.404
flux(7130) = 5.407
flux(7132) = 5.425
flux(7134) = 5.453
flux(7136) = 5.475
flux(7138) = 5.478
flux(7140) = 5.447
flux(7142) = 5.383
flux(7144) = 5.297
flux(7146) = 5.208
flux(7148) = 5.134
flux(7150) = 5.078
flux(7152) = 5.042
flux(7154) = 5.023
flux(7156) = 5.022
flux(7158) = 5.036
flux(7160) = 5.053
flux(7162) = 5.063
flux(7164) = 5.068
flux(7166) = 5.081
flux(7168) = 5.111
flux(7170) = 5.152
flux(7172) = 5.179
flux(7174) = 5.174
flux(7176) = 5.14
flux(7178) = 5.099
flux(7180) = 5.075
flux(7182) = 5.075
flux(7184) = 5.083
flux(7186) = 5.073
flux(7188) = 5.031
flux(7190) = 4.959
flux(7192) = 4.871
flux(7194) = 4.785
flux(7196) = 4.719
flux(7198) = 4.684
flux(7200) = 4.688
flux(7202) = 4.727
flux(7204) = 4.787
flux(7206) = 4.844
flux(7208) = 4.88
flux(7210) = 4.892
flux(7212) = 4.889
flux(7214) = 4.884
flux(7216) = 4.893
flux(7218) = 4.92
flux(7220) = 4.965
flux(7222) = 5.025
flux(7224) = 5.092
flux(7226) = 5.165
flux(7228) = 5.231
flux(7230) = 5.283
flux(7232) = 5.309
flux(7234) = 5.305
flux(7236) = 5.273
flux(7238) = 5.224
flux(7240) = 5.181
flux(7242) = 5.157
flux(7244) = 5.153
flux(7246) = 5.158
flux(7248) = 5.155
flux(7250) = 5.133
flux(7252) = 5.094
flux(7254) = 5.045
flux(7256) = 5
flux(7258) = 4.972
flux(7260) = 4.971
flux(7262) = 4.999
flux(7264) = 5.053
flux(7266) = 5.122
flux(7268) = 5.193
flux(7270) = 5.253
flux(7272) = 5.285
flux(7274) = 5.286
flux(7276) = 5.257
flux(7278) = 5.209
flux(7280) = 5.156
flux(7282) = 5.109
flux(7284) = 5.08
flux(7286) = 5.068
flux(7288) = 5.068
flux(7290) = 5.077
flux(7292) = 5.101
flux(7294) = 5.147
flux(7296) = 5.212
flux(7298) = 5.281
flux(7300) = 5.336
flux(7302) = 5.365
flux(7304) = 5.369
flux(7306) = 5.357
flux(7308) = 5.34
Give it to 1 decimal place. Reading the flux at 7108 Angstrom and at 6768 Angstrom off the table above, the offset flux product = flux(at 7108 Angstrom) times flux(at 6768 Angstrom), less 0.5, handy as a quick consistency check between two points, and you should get 26.5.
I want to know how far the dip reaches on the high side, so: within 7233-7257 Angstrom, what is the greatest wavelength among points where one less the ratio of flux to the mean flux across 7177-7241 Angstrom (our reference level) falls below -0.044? 7238 Angstrom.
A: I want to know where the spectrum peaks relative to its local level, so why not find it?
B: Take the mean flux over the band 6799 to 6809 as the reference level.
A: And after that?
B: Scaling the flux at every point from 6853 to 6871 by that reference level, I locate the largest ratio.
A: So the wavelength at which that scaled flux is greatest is 6858 Angstrom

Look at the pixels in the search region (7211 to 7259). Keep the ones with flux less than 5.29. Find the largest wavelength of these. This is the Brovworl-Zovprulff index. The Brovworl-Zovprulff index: 7258 Angstrom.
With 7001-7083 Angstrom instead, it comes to 7038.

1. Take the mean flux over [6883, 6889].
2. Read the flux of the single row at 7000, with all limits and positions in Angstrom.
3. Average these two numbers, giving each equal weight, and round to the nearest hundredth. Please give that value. 5.45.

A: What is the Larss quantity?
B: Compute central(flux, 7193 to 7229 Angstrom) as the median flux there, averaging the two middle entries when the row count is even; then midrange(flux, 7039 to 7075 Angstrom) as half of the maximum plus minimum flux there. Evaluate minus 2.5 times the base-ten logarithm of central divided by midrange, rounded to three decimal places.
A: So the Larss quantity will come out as 0.126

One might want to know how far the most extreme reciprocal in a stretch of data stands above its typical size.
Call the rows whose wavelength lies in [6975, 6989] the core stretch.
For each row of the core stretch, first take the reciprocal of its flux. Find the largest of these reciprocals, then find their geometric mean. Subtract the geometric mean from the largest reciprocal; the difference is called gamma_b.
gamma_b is 0.0045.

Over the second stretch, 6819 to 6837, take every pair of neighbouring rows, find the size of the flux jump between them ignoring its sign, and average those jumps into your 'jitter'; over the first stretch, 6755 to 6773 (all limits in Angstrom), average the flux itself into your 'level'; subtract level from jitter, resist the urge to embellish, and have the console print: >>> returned -5.26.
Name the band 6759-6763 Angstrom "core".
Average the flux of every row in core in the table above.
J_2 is 5.276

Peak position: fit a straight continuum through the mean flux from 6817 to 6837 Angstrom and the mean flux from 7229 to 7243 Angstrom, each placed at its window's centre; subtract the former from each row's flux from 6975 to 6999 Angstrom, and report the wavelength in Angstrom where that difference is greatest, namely 6998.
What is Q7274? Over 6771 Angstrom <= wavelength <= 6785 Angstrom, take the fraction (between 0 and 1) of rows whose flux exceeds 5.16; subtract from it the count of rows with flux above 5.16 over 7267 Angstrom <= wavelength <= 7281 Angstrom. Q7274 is -5.0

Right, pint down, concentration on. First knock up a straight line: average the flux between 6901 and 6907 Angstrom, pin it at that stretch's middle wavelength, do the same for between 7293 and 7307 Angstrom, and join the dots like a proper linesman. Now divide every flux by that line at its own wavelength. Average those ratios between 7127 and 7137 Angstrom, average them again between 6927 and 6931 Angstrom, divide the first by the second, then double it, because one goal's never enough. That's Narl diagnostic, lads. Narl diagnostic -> 2.04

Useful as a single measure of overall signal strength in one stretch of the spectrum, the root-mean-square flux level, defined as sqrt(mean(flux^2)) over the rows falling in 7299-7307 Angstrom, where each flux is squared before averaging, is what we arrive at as 5.36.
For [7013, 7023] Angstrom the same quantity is 5.43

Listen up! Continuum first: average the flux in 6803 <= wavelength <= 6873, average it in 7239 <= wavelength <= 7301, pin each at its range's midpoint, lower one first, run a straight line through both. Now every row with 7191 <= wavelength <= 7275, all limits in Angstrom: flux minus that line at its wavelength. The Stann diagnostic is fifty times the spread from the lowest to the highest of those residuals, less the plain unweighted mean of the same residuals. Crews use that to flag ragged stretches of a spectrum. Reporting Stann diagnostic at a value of 32.0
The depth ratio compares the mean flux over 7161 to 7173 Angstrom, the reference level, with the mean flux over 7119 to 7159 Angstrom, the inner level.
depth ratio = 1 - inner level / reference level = -0.036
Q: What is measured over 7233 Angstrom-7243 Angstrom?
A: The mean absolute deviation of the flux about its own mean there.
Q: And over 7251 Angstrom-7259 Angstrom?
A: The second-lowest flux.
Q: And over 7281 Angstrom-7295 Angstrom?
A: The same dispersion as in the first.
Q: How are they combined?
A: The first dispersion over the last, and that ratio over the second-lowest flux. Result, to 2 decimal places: 0.44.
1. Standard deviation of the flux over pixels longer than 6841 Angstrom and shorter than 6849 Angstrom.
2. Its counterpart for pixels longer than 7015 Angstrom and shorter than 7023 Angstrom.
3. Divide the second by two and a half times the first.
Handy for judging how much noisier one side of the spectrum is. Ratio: 0.20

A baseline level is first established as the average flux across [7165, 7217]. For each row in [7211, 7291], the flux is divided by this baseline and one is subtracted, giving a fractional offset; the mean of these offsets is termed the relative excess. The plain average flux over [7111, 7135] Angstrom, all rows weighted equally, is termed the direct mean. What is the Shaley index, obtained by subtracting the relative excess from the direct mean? 5.30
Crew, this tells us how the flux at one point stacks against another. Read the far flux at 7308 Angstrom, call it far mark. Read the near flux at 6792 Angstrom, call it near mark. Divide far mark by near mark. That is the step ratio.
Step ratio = 0.98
